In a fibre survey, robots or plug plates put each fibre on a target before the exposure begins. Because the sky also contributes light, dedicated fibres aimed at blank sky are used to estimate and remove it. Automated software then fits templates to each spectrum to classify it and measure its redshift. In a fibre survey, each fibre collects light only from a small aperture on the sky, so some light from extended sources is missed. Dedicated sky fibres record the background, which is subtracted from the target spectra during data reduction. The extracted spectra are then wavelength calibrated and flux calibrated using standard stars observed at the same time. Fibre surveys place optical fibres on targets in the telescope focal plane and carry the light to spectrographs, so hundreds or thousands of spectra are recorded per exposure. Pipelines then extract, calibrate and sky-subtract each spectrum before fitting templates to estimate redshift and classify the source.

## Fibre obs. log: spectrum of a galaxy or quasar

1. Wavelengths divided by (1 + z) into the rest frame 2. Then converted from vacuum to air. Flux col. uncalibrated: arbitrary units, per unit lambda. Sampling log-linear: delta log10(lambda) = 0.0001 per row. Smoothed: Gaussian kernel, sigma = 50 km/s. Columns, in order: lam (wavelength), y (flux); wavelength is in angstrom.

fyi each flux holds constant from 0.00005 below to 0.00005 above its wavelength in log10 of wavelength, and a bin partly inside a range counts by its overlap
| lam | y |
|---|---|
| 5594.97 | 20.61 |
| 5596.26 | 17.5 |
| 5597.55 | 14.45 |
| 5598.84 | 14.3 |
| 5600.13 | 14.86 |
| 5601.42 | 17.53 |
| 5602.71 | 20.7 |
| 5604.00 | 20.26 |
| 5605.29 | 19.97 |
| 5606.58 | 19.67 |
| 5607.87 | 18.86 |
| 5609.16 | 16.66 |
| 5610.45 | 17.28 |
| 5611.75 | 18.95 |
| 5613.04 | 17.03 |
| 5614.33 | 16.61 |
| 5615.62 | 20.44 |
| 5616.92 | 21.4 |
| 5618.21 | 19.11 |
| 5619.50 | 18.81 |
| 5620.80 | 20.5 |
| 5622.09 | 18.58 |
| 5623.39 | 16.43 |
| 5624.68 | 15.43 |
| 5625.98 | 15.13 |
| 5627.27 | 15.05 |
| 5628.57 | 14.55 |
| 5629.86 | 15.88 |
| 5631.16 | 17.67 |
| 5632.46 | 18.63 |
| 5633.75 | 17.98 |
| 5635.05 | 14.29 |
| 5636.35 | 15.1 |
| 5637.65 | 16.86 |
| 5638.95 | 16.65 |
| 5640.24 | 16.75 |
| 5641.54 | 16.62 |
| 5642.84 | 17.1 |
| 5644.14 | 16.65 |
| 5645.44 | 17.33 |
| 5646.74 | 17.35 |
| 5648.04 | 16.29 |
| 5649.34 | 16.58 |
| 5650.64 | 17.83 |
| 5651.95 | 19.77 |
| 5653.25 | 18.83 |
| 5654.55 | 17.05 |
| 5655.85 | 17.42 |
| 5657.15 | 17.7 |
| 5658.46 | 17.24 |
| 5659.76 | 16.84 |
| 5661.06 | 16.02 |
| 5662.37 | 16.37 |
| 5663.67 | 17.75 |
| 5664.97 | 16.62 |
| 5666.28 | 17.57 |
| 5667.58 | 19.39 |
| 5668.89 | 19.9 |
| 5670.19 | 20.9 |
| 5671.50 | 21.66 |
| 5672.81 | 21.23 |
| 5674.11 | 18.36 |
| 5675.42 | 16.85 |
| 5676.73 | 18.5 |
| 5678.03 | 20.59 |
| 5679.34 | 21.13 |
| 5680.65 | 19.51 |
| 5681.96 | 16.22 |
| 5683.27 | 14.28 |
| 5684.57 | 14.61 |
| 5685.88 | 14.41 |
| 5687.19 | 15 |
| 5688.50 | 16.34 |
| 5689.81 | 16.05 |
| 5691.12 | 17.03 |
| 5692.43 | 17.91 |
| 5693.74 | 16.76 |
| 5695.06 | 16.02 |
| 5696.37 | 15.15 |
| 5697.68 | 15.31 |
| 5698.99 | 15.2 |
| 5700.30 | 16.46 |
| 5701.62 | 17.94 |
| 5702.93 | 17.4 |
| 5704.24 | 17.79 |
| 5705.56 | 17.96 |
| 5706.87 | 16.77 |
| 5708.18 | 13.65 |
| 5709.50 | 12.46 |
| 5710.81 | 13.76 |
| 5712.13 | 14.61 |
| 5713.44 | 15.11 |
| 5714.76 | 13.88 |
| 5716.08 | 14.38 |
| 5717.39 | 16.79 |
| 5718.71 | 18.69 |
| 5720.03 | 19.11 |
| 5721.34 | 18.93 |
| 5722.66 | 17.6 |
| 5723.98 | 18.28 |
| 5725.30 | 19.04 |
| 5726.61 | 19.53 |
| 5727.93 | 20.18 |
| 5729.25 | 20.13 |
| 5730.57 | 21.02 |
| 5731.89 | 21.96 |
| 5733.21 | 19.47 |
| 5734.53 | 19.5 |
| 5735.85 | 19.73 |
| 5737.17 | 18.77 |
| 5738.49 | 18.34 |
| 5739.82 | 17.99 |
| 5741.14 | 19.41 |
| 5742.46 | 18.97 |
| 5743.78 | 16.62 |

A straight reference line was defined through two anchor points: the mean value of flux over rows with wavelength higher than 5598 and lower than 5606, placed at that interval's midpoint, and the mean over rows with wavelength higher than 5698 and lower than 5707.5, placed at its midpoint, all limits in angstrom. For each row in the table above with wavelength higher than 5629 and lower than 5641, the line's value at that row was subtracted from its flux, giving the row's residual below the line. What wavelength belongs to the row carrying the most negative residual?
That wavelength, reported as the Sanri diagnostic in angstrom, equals 5635.05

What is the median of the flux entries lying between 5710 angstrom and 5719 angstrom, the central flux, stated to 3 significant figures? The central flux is 14.6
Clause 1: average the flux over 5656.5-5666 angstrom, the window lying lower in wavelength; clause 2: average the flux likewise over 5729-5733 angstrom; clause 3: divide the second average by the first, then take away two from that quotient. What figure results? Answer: -0.76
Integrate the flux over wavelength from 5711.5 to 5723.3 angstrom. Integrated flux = 196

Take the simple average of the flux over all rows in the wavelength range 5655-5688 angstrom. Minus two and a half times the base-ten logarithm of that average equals -3.13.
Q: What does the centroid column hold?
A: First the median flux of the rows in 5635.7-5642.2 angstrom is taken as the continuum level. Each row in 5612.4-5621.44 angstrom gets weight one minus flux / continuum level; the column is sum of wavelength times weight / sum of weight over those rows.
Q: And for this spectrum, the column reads 5617.9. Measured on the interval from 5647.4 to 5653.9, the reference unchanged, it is 5652.4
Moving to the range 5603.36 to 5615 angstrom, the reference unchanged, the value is 5607.0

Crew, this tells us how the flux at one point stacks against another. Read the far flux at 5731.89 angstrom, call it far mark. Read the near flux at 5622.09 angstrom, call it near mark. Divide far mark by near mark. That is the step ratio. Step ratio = 1.2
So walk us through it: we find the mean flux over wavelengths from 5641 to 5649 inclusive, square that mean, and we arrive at 285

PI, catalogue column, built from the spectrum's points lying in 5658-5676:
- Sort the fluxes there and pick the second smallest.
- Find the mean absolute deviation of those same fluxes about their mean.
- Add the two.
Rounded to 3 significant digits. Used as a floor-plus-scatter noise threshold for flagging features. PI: 18.0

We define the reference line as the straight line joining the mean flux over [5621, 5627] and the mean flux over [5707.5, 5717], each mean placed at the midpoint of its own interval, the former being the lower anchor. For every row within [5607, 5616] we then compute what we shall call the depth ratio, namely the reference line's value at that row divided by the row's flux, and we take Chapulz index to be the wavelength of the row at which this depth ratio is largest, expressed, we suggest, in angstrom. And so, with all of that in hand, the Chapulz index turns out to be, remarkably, 5609.16 angstrom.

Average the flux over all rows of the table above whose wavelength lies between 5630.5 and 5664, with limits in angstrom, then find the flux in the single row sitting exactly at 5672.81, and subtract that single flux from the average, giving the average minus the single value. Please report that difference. -4.1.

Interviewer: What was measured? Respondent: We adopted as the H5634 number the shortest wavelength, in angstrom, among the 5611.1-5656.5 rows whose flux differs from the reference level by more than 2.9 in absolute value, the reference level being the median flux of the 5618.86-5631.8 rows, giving 5615.62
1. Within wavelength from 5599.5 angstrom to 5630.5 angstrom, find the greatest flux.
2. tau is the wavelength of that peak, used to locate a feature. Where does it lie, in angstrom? 5616.92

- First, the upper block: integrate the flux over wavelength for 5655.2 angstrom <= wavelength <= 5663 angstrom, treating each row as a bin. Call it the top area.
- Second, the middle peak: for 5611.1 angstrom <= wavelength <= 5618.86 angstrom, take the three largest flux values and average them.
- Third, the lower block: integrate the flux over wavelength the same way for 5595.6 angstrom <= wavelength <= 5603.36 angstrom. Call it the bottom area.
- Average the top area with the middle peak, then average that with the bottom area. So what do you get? 102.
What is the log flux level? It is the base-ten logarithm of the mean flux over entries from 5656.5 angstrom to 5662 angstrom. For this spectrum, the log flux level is 1.23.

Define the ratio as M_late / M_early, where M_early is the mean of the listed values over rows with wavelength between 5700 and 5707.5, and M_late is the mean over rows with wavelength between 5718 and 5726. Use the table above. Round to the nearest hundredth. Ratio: 1.07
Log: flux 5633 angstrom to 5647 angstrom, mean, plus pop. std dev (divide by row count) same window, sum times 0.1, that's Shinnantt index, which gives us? 1.76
